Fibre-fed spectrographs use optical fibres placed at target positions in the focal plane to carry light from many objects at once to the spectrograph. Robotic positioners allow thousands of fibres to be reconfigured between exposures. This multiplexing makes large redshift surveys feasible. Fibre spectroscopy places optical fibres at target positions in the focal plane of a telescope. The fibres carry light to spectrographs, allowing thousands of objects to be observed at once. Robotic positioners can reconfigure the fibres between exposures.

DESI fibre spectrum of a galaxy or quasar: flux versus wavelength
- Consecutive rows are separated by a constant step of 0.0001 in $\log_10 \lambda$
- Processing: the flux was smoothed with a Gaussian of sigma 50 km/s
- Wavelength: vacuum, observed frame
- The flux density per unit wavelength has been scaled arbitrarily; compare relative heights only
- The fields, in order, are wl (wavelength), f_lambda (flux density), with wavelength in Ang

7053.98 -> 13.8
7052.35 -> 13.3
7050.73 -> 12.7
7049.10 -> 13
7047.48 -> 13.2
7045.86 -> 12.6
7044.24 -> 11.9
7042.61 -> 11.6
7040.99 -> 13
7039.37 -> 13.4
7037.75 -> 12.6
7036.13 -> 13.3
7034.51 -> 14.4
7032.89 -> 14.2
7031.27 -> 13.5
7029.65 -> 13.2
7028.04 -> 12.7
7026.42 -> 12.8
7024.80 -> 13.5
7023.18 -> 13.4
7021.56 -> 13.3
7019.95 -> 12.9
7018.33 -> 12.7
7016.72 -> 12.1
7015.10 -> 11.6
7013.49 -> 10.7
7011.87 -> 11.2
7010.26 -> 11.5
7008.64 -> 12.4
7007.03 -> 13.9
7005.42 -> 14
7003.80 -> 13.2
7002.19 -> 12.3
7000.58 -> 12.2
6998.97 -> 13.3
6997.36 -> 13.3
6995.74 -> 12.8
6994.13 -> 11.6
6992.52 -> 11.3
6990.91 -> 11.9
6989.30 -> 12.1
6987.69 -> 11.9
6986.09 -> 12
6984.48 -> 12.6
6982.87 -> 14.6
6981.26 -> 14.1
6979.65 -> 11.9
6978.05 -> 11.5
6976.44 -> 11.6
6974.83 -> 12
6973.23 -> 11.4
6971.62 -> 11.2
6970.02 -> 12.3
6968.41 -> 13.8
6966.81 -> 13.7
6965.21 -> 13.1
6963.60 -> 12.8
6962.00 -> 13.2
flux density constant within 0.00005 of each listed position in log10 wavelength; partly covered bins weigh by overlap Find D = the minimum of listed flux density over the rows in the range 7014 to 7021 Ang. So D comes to 11.6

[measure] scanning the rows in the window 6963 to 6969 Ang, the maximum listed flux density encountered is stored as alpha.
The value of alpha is 13.8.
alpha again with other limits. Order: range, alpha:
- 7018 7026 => 13.5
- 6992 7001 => 13.3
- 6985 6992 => 12.1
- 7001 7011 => 14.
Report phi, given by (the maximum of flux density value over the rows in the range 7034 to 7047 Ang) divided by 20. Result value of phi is 0.720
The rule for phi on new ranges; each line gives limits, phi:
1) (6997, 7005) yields 0.665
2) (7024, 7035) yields 0.720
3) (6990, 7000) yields 0.665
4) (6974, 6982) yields 0.705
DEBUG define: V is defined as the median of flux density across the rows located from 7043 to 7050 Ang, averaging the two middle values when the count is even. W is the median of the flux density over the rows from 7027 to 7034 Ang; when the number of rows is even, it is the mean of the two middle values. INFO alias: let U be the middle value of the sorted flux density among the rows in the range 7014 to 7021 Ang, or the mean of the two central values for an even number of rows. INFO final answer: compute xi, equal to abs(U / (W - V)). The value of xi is 23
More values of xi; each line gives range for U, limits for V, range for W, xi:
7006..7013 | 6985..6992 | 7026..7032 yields 11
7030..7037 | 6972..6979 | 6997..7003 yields 11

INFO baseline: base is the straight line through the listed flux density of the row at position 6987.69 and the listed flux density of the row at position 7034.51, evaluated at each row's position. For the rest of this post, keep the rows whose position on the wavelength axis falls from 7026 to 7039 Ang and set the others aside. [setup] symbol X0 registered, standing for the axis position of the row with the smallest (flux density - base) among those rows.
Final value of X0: 7037.75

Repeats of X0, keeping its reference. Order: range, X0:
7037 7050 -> 7042.61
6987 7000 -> 6992.52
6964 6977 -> 6971.62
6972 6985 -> 6978.05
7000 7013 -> 7011.87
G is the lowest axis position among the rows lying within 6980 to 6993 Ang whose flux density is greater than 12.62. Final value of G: 6981.26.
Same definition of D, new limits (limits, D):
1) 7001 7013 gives 11.2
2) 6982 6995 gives 11.3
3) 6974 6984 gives 11.5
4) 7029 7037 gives 13.2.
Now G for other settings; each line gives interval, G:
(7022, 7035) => 7023.18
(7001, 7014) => 7003.80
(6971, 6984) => 6981.26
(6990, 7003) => 6995.74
